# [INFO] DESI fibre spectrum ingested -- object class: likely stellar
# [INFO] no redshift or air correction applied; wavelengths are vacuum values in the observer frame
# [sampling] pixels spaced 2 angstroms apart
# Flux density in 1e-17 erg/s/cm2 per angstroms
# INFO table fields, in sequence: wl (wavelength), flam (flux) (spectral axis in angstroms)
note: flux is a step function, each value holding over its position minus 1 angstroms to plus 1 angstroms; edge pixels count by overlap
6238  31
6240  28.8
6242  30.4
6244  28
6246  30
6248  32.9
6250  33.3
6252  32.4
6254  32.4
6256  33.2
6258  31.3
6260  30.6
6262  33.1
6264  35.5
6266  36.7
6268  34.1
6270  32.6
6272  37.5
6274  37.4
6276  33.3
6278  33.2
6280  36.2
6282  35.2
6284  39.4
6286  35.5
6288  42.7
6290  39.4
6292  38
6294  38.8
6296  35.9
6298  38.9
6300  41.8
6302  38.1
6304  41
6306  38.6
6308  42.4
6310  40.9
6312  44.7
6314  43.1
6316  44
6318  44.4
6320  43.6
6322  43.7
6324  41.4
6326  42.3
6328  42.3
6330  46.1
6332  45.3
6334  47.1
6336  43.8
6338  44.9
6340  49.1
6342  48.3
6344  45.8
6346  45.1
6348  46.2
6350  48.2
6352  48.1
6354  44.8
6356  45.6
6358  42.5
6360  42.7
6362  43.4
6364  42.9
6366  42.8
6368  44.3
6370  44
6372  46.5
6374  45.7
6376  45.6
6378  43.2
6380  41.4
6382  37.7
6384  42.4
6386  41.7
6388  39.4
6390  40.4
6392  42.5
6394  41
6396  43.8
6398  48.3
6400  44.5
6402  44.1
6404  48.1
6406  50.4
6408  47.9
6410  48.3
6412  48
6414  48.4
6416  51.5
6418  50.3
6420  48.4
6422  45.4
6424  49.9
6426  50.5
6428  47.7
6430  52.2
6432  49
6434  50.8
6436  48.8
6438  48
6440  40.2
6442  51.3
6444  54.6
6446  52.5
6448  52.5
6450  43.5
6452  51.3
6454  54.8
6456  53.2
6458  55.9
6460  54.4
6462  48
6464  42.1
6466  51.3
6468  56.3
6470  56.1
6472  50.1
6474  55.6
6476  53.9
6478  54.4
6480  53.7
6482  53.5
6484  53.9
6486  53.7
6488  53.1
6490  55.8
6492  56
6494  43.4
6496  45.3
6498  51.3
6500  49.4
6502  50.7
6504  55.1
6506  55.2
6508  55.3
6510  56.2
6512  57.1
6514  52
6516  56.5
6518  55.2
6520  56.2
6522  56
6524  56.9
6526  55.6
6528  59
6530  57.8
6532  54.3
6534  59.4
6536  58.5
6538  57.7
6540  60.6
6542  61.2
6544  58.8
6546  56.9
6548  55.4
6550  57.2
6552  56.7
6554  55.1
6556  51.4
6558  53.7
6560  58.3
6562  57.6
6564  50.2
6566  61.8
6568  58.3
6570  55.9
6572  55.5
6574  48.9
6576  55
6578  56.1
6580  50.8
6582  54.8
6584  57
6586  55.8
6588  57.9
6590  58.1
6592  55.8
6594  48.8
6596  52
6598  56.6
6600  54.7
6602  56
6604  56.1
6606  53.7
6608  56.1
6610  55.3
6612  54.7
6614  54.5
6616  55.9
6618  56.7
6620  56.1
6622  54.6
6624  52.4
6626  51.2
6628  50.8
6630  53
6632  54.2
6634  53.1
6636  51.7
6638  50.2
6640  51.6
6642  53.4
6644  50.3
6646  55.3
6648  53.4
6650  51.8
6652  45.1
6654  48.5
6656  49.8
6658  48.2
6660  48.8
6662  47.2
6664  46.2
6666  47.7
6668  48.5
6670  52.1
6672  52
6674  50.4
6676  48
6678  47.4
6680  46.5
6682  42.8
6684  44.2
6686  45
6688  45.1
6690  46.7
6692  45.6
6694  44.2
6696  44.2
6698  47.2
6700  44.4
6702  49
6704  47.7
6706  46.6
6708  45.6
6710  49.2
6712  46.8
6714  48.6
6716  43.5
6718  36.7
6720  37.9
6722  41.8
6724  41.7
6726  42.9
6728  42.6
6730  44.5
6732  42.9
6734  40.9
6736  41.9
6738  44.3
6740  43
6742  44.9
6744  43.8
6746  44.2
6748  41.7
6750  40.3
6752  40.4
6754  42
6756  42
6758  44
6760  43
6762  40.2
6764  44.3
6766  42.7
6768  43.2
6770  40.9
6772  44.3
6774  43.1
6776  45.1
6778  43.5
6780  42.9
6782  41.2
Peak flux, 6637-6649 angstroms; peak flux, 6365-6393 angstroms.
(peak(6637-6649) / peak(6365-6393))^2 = 1.41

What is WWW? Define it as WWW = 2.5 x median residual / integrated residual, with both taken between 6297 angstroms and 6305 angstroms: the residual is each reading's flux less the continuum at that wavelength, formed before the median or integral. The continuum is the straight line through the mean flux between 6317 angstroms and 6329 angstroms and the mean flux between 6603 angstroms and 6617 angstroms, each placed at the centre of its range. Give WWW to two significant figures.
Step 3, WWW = 0.31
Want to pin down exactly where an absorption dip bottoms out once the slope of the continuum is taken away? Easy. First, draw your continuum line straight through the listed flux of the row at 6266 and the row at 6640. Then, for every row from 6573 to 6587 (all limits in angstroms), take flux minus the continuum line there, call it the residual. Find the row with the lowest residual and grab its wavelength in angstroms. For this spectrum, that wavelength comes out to 6574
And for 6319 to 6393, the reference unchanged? 6382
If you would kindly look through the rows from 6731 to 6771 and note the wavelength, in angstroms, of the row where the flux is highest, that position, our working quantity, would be 6742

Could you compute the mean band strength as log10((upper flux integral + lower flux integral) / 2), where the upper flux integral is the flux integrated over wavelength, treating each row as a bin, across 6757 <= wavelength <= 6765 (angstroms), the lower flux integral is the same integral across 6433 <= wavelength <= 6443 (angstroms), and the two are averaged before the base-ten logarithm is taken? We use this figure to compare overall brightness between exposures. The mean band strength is 2.61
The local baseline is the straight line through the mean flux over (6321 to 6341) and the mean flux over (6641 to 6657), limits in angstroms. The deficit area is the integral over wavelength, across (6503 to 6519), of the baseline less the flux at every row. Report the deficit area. -114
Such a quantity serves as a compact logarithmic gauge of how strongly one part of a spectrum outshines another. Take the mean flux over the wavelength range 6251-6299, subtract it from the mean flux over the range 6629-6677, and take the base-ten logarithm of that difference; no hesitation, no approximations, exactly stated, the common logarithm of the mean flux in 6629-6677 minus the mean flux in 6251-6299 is 1.17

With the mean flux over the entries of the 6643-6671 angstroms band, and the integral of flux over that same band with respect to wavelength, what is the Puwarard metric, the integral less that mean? 1336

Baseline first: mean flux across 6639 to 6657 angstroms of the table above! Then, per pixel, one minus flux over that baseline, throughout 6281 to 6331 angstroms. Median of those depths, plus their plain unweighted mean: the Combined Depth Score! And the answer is 0.39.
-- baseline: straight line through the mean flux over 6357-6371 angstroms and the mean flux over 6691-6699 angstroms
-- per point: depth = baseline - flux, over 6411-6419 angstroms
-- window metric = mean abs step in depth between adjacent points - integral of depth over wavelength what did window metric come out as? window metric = 50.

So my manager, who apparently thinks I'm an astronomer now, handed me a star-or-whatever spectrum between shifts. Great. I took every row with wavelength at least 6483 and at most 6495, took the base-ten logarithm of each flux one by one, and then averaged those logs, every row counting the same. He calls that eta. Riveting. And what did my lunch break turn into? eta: 1.72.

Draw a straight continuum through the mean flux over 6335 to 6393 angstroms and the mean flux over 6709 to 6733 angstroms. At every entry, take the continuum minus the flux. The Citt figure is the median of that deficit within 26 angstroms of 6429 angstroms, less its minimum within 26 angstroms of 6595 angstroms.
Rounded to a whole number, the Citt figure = 9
